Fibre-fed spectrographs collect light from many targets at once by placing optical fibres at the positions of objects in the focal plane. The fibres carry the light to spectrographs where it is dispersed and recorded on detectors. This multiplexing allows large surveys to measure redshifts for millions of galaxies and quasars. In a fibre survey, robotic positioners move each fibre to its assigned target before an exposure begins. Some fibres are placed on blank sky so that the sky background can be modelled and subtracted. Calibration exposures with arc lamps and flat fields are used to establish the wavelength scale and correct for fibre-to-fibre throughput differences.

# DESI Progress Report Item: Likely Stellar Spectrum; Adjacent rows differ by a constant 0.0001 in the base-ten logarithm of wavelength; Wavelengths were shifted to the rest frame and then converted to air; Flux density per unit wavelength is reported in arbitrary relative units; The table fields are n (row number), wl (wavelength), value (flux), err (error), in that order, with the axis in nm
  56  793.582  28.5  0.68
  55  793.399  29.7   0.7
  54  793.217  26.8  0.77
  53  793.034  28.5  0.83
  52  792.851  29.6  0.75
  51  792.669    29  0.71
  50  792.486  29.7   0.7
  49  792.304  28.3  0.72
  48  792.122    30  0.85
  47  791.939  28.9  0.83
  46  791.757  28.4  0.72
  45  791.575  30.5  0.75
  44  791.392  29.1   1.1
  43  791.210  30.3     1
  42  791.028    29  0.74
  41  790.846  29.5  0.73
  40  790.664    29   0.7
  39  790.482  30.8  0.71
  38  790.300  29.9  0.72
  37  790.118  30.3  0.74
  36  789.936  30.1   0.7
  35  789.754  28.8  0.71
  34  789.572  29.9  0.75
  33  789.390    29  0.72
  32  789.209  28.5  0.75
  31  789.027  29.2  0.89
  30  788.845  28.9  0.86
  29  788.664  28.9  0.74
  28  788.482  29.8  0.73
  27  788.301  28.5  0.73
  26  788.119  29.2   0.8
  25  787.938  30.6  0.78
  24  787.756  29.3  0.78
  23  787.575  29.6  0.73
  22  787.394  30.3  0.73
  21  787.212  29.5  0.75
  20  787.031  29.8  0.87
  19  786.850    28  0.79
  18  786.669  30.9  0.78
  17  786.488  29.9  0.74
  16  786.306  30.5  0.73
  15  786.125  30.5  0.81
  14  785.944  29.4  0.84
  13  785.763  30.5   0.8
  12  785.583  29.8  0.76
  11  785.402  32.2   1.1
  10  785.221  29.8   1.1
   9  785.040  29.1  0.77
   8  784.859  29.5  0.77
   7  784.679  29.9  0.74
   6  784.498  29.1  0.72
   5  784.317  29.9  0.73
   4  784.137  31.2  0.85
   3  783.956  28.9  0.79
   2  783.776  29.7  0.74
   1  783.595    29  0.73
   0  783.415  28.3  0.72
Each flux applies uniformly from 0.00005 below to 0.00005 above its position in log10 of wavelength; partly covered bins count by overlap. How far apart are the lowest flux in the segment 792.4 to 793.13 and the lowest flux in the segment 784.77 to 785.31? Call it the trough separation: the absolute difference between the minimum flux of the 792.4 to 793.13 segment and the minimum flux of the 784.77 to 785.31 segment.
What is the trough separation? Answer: 0.60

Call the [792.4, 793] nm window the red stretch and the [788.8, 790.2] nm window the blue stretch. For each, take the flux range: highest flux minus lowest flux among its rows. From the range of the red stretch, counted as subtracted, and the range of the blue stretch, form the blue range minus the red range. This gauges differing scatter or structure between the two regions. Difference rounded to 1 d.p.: 1.1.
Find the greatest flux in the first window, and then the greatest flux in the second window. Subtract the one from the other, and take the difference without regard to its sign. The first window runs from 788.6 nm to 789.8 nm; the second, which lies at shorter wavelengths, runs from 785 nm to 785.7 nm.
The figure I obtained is 2.30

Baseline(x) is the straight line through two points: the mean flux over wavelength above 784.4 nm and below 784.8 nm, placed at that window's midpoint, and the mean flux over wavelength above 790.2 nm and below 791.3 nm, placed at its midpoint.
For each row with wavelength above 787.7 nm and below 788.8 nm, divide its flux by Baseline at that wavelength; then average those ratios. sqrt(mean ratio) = 1.00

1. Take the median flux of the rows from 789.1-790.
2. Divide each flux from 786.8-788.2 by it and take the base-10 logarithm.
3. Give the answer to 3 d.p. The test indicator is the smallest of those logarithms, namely -0.015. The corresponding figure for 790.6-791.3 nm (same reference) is 0.000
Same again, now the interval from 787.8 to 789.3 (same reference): -0.008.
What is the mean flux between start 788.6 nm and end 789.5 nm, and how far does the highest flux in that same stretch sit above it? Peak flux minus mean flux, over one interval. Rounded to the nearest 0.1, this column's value 0.3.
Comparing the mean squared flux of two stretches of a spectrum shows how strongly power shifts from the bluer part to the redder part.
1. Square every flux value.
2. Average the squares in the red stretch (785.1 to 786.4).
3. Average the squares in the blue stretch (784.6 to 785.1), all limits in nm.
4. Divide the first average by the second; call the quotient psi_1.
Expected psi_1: 1.06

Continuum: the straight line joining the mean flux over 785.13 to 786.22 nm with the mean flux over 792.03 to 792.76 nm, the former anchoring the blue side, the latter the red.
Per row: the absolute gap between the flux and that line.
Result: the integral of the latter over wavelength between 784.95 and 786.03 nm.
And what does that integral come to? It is 1.0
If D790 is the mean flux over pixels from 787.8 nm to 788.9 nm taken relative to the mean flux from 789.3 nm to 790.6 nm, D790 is 0.98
